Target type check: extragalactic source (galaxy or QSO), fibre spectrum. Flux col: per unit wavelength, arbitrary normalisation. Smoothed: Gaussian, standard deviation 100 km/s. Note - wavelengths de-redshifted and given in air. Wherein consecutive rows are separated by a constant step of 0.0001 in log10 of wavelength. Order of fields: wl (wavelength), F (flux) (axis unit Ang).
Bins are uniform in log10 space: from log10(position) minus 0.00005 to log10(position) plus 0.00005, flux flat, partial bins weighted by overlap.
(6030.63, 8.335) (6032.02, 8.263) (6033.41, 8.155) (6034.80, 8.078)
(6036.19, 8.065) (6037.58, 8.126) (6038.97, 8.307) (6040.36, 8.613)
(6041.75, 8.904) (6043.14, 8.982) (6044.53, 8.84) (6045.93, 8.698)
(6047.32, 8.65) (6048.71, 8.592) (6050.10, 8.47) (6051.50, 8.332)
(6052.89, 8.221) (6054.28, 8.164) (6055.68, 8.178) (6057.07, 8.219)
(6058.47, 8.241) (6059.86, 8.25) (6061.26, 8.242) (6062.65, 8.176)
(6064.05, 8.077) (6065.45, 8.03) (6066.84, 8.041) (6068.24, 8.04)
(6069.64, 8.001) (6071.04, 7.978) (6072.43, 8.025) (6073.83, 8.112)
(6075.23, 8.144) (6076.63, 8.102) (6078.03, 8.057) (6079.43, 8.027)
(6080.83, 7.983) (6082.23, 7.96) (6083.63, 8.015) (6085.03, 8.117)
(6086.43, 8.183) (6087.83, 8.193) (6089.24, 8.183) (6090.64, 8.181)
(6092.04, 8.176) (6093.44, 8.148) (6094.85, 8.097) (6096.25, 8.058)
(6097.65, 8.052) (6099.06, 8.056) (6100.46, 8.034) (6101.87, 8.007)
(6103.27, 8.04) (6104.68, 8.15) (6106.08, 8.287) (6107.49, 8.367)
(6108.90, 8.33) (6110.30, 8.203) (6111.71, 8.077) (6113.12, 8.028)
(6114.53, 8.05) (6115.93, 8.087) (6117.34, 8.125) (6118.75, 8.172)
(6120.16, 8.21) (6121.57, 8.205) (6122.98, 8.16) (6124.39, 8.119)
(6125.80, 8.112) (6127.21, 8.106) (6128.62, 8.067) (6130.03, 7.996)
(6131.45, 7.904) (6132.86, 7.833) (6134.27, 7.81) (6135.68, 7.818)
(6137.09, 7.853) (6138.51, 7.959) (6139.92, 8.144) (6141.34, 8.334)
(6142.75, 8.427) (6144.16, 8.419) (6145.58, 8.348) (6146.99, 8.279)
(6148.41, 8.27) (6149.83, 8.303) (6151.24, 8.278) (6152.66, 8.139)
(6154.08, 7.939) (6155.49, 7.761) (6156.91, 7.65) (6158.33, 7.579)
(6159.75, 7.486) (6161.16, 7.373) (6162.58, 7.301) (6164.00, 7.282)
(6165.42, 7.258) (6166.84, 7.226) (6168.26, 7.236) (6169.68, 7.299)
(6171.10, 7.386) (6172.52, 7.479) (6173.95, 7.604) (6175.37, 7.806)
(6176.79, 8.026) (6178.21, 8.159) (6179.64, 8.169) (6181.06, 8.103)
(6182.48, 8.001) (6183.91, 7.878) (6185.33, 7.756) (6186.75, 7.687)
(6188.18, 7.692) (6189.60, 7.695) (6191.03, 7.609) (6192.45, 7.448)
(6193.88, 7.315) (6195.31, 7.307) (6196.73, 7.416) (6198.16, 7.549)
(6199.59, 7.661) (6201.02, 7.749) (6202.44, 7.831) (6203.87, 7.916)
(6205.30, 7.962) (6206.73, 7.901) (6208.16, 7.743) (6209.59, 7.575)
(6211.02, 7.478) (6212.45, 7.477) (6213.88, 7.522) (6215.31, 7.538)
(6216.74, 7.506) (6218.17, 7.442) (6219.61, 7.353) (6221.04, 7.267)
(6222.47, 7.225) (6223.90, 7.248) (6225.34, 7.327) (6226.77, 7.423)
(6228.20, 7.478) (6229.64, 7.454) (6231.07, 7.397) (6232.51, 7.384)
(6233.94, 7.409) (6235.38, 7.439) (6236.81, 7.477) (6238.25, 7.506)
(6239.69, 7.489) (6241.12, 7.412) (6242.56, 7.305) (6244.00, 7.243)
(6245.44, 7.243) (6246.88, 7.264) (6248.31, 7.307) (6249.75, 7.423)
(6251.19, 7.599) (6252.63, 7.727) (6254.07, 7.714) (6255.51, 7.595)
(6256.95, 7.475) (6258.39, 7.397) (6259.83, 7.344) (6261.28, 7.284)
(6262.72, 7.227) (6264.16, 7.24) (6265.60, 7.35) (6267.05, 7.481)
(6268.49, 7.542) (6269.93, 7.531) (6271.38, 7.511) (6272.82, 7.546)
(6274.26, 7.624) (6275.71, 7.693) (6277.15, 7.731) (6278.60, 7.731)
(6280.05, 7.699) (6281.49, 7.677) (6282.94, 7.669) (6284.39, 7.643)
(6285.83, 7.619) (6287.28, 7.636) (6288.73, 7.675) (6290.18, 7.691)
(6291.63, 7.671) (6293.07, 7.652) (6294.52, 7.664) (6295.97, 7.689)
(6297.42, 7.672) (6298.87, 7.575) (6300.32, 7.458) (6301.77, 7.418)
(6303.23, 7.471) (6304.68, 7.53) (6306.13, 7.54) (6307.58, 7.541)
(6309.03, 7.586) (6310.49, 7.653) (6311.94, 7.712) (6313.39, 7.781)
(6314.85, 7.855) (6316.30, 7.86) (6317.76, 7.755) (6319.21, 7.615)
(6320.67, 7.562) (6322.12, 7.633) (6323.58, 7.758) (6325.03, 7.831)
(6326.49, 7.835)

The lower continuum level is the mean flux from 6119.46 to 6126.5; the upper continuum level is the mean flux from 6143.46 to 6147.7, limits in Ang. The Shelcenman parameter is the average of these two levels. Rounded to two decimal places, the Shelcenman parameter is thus 8.25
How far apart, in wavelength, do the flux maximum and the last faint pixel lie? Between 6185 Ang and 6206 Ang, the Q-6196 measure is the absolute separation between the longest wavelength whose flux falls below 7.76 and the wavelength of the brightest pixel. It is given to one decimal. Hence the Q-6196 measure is 4.3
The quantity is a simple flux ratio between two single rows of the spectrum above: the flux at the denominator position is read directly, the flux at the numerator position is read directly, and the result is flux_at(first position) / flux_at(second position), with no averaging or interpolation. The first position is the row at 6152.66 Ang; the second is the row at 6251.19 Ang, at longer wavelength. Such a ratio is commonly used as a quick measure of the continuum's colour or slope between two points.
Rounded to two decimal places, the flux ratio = 1.07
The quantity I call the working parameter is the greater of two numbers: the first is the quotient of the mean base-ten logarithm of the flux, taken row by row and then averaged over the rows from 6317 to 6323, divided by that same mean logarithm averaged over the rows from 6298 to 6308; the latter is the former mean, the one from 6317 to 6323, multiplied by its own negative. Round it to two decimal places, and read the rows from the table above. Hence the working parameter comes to 1.01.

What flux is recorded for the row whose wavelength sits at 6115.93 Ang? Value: 8.087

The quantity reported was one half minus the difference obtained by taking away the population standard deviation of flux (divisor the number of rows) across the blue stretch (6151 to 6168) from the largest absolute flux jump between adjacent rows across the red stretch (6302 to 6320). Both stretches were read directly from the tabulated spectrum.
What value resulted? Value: 0.70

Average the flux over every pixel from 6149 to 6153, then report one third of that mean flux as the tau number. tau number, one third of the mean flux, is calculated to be 2.75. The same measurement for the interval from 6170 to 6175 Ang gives 2.50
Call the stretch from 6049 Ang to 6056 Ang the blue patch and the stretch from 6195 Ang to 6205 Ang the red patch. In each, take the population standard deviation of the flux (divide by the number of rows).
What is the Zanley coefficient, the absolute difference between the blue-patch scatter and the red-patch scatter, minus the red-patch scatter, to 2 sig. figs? -0.11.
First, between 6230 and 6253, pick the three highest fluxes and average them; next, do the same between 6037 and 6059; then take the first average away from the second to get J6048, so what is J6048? 1.3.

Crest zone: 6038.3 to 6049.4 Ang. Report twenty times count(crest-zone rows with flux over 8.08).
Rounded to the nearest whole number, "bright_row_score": 160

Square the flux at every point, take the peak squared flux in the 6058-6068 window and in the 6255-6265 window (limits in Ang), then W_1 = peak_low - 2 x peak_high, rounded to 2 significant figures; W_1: -47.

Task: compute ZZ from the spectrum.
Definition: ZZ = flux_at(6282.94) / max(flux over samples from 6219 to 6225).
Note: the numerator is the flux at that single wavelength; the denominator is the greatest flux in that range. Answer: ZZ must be 1.04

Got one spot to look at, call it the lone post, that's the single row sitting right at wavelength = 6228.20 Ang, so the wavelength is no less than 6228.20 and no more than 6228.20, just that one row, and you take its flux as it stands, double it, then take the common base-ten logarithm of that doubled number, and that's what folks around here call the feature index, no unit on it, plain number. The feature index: 1.17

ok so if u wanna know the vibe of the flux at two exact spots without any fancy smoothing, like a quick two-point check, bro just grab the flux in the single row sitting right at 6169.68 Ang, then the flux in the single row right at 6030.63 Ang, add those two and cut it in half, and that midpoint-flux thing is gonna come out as 7.8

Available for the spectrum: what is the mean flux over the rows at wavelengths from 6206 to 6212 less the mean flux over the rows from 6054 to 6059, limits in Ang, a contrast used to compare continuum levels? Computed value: -0.53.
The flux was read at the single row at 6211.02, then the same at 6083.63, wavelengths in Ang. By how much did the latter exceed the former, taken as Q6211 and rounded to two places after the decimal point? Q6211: 0.54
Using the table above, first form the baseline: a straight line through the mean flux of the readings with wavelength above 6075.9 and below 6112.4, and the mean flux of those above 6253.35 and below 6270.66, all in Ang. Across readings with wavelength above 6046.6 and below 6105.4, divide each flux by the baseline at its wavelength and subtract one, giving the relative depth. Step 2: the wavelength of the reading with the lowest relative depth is 6071.04 Ang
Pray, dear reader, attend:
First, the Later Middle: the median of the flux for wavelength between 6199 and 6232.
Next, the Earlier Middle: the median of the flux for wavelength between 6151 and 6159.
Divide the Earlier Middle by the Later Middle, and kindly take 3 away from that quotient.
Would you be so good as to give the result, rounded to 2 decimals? -1.95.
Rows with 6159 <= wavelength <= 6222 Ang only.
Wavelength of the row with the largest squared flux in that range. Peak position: 6179.64 Ang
